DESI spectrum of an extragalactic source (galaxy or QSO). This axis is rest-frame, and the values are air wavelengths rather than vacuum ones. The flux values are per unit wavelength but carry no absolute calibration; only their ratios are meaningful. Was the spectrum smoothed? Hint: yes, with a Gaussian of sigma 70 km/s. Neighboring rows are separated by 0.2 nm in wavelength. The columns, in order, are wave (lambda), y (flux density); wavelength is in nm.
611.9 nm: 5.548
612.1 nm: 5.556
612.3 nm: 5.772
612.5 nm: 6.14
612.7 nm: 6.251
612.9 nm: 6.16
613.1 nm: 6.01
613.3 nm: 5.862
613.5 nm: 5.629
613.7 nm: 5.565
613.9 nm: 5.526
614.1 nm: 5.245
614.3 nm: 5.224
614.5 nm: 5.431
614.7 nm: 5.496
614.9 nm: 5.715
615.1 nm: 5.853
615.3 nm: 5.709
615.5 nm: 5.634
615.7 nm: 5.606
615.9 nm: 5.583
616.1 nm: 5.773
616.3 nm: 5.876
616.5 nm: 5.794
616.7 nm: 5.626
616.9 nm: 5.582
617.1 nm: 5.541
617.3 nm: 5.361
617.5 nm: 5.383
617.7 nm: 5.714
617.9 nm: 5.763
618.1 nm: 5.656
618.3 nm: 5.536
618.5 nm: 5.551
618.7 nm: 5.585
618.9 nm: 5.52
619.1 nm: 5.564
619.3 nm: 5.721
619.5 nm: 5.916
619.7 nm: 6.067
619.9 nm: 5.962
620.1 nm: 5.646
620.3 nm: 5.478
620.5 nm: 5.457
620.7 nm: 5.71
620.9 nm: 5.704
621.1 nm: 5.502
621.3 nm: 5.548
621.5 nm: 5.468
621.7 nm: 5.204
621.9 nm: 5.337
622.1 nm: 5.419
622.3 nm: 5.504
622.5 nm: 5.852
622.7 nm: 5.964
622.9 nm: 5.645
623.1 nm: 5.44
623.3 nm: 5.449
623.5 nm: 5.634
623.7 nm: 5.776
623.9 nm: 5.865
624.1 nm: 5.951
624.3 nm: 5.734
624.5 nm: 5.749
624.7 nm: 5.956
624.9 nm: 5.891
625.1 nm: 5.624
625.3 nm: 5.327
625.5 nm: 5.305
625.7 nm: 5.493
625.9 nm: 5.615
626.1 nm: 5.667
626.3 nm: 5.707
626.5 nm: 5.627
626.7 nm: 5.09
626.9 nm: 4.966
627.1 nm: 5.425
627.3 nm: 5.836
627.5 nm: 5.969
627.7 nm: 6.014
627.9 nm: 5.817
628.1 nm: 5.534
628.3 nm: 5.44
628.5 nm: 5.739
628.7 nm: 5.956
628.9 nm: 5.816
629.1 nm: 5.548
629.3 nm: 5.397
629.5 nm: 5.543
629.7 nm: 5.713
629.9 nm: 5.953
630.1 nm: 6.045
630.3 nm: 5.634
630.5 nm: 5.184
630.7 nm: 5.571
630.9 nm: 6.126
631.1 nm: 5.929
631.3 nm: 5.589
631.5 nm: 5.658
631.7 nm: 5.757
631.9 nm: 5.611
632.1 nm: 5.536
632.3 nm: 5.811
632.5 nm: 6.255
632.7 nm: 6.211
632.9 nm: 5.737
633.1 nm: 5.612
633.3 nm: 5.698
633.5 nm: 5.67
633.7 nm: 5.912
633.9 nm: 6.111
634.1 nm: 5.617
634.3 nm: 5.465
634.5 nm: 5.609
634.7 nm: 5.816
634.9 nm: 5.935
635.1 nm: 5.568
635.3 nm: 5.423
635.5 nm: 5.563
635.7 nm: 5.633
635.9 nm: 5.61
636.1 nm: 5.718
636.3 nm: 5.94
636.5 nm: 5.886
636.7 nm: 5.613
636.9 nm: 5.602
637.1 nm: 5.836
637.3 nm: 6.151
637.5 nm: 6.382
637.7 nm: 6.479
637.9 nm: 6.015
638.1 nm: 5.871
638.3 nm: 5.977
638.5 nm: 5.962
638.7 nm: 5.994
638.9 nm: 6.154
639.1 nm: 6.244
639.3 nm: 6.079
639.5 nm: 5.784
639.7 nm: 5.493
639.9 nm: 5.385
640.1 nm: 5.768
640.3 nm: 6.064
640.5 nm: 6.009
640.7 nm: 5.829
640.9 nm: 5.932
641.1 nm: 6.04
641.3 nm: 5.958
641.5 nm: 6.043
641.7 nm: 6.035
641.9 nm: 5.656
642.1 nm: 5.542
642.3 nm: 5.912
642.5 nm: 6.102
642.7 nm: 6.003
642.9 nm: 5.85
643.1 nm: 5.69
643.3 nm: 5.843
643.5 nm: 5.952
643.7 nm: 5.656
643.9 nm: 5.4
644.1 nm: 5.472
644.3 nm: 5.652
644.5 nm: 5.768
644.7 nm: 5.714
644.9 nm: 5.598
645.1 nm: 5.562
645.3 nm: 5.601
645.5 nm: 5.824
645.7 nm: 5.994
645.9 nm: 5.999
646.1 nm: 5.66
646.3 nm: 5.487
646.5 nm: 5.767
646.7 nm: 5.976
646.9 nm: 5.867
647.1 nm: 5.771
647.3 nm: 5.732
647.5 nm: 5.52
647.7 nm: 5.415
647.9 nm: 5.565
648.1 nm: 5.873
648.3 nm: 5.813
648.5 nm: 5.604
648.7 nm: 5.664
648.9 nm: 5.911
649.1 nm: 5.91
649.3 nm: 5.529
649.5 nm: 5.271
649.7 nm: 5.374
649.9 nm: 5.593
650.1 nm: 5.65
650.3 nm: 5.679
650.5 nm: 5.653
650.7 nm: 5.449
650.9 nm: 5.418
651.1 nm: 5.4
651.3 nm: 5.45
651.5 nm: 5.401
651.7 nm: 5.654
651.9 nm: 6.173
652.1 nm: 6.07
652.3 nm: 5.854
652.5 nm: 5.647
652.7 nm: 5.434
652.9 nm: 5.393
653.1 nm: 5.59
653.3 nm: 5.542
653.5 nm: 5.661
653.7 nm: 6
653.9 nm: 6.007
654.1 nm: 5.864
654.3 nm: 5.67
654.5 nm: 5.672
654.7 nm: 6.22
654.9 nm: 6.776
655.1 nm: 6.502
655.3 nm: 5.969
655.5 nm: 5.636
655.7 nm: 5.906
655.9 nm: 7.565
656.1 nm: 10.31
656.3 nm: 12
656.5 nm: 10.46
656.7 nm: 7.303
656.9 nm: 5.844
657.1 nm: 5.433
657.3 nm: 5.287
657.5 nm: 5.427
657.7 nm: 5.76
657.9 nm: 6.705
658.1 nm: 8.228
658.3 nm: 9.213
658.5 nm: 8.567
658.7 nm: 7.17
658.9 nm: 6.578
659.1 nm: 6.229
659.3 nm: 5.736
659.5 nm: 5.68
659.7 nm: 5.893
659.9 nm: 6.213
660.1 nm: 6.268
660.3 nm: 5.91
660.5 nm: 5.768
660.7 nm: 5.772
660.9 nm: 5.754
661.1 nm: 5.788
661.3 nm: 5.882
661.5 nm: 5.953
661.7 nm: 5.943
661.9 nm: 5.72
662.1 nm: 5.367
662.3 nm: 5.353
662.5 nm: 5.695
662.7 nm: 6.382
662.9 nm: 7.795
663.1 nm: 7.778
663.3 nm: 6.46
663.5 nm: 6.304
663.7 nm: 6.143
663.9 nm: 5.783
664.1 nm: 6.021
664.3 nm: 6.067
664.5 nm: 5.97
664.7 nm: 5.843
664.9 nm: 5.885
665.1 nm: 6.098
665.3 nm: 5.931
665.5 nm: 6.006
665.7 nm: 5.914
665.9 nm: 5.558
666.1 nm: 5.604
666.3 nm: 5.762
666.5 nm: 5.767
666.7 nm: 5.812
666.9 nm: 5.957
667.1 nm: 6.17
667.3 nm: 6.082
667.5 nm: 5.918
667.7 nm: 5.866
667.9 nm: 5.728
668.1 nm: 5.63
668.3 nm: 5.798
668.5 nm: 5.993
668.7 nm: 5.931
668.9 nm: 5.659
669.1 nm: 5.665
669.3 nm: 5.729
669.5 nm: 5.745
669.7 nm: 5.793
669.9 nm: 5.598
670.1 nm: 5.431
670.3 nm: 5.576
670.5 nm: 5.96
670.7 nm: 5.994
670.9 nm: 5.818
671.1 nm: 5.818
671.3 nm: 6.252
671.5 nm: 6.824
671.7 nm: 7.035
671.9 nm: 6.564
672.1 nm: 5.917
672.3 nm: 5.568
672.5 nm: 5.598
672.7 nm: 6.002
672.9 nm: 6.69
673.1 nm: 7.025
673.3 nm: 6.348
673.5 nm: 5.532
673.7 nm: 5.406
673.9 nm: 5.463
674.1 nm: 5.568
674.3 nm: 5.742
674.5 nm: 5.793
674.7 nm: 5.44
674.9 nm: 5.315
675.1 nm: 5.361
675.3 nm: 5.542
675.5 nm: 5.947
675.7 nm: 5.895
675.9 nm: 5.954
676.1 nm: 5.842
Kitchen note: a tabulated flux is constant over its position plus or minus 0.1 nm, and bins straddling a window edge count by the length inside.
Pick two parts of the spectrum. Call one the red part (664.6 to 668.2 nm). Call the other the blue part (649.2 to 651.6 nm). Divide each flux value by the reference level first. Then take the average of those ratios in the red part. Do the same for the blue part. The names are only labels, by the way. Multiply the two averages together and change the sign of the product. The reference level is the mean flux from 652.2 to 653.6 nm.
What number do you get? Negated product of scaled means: -1.03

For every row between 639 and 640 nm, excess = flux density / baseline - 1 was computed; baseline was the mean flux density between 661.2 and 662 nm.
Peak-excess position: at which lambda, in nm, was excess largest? 639.1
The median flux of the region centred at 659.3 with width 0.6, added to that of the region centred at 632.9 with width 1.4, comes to 11.47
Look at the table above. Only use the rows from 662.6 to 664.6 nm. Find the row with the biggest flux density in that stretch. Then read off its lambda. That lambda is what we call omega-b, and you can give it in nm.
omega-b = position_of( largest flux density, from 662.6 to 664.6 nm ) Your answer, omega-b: 662.9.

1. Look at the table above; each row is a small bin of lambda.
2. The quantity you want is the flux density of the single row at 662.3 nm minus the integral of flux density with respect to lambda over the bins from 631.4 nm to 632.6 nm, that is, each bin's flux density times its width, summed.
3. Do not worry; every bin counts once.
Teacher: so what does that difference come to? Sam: -1.6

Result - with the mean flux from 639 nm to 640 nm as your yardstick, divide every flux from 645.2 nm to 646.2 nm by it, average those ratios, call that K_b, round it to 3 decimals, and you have 1.003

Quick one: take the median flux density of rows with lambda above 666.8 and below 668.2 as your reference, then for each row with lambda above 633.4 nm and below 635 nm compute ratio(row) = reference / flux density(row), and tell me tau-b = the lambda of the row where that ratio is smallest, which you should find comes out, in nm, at 633.9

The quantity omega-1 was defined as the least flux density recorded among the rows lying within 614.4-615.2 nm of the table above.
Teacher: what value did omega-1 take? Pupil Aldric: 5.431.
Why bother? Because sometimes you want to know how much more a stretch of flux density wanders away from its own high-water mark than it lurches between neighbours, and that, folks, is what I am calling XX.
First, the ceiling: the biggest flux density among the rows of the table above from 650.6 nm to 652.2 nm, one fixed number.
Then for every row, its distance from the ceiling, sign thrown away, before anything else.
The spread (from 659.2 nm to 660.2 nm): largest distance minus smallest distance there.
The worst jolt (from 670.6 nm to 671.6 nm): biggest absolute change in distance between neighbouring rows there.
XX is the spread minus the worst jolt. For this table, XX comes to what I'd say -0.12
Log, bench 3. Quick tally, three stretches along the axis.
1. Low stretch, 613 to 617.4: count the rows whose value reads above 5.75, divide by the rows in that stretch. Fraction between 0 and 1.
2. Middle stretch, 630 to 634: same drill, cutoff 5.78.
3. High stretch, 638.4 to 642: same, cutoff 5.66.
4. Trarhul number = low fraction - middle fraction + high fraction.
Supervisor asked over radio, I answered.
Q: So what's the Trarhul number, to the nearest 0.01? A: 0.71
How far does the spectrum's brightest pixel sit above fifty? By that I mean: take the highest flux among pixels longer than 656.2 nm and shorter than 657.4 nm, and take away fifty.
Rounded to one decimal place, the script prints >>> -38.0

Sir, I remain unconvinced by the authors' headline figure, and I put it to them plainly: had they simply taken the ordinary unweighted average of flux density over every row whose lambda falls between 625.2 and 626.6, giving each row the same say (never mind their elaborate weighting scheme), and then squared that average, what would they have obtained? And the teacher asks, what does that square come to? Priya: 30.6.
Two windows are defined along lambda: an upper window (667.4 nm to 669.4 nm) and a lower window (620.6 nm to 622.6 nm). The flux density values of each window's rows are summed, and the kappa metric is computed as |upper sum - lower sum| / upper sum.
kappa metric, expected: 0.046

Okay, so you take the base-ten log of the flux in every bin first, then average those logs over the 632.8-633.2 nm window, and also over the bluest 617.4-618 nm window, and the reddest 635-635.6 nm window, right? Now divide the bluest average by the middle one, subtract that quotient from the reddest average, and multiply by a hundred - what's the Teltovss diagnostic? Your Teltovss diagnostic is -25.2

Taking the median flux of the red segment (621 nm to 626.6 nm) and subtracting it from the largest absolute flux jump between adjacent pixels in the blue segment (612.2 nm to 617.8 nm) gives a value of -5.26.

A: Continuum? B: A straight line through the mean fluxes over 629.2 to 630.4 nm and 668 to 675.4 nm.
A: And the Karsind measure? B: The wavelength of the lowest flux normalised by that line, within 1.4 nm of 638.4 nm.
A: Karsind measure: 639.7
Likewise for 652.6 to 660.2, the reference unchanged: 657.3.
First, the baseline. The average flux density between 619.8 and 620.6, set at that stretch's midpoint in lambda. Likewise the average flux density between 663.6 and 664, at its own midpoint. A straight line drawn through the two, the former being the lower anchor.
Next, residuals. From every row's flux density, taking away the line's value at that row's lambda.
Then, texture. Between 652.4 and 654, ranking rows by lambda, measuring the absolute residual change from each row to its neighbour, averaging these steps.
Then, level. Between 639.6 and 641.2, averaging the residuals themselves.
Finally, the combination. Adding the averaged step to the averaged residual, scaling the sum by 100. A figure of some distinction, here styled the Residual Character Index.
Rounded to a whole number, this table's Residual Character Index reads 17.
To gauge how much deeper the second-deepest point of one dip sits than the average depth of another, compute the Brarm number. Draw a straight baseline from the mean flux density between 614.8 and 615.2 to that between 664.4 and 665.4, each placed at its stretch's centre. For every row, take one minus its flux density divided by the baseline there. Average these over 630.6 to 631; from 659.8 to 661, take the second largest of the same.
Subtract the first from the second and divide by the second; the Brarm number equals 1.08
